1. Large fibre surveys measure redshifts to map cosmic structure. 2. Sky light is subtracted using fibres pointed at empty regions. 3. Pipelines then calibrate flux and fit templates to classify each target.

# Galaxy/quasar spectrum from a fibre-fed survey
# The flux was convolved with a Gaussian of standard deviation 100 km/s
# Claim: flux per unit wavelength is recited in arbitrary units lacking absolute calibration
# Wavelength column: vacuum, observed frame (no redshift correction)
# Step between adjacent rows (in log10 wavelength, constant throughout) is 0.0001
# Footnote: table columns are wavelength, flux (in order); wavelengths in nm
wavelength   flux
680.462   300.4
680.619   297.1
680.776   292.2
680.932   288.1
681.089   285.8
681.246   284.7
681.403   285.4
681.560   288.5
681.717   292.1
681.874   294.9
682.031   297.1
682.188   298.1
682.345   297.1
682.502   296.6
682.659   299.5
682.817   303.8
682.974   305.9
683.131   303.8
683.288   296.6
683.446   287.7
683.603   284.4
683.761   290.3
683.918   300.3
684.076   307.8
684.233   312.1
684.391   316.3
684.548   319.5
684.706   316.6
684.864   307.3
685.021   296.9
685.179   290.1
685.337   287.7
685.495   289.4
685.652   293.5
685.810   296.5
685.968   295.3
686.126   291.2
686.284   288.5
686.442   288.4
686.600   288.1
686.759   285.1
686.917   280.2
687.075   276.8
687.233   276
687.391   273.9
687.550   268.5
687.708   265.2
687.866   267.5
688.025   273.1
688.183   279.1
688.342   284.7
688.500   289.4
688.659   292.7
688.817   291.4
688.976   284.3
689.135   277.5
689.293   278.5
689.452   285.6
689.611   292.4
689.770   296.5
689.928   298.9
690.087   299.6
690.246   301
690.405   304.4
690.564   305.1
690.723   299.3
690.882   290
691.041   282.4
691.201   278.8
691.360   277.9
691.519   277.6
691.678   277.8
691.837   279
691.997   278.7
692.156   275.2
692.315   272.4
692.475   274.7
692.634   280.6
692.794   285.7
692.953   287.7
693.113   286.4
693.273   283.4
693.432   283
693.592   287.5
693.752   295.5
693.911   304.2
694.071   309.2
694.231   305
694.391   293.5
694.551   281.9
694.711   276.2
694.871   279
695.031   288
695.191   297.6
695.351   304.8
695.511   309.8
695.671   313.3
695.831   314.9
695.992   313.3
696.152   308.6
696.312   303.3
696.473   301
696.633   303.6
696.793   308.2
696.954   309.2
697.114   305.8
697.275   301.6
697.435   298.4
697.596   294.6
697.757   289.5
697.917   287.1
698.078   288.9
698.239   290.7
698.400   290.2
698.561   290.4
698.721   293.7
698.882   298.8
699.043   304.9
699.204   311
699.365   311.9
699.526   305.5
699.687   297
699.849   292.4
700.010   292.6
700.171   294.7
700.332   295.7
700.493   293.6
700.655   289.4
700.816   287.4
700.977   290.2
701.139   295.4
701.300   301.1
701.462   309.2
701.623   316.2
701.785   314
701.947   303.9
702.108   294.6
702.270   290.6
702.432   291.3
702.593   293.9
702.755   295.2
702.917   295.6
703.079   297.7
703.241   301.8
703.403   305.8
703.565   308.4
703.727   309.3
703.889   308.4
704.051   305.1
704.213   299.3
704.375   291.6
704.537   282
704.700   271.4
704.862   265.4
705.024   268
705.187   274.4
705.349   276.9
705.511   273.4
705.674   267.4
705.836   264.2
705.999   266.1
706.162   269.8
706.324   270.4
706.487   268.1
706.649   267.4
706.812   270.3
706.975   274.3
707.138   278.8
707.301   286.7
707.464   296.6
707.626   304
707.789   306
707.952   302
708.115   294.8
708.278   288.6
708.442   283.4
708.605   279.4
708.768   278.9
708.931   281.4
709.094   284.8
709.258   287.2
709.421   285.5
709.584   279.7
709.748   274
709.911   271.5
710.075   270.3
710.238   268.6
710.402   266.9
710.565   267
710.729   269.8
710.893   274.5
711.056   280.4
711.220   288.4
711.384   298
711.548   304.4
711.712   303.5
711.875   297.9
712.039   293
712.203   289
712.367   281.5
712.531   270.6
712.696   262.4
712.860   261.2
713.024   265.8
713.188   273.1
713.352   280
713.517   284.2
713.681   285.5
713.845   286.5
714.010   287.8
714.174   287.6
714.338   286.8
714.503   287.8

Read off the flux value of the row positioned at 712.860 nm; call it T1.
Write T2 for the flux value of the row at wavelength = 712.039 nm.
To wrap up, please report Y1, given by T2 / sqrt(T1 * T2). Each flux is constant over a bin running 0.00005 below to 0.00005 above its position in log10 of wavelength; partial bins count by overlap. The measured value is 1.06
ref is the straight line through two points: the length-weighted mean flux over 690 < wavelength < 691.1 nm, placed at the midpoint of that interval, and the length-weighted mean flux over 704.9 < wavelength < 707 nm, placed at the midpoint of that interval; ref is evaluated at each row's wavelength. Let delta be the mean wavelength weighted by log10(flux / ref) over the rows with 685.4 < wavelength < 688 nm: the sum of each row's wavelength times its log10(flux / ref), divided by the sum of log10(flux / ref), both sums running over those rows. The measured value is 686.96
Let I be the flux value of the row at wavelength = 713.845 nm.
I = 286.5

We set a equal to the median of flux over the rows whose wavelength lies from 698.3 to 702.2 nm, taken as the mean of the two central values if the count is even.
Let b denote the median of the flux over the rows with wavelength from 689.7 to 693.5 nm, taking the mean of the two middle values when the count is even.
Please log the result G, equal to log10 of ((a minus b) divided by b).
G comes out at -1.36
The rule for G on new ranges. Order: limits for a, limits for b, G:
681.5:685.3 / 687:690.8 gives -1.36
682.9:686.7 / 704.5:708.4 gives -1.09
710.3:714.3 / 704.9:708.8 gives -1.58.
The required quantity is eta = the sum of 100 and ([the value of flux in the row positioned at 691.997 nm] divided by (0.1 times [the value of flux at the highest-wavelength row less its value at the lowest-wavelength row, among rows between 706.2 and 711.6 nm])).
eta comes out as 182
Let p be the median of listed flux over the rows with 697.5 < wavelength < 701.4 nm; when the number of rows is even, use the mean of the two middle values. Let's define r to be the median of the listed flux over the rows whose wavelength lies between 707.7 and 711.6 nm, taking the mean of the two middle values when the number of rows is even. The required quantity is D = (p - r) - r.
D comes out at -268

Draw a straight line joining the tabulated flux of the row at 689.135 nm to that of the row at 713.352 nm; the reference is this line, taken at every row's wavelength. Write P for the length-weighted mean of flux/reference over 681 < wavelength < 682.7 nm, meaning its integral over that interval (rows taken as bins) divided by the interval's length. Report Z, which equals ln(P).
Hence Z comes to 0.06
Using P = 1.06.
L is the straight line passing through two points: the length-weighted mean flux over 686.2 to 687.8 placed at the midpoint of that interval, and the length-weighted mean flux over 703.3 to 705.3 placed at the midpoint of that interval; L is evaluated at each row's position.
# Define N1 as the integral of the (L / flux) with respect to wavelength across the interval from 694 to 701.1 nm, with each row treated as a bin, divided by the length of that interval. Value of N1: 0.96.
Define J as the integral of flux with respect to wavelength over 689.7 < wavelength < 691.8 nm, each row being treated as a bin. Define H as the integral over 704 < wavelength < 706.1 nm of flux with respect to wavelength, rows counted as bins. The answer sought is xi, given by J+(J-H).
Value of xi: 642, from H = 581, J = 612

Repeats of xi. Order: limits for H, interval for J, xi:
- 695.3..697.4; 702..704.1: 614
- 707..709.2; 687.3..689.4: 535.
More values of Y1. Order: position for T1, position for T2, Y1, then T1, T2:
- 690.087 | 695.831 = 1.03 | 299.6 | 314.9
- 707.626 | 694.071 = 1.01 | 304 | 309.2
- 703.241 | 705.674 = 0.94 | 301.8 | 267.4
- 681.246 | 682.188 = 1.02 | 284.7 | 298.1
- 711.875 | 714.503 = 0.98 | 297.9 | 287.8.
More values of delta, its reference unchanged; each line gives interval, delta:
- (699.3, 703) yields 701.22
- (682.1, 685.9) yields 683.82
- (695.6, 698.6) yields 696.73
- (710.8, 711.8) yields 711.40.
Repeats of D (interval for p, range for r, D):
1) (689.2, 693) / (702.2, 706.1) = -299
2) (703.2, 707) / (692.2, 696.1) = -302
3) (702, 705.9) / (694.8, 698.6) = -310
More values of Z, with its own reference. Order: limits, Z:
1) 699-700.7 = 0.07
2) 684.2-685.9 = 0.09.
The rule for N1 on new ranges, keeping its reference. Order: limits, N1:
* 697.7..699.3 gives 0.97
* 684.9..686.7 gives 0.95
